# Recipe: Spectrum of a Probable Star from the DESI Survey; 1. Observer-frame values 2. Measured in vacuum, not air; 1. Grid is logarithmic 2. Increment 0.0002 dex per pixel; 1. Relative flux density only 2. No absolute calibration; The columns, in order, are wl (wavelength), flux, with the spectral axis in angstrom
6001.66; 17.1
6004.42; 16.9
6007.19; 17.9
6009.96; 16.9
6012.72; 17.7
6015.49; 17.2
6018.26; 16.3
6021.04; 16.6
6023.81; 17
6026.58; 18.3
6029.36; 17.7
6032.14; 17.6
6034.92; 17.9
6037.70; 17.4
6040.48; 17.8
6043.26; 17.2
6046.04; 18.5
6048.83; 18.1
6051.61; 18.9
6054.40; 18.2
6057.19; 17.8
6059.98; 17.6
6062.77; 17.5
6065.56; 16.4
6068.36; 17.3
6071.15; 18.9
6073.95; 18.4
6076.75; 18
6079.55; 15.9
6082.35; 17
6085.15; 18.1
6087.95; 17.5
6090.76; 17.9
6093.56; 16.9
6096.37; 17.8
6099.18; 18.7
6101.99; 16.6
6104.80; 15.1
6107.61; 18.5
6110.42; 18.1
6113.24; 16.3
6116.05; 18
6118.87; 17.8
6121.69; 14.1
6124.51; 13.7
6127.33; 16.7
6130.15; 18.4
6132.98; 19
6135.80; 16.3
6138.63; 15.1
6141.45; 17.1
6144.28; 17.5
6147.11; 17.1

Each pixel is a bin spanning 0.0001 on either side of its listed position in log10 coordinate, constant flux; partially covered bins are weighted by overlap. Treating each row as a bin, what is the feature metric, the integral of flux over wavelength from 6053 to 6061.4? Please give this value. 150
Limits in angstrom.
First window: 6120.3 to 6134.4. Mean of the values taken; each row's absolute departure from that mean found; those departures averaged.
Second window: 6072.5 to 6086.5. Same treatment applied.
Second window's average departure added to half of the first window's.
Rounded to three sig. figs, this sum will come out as 1.82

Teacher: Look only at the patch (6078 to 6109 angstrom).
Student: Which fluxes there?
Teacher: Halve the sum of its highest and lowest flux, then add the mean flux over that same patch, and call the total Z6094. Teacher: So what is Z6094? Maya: 34.2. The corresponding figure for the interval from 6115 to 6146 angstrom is 33.0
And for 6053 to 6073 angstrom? 35.3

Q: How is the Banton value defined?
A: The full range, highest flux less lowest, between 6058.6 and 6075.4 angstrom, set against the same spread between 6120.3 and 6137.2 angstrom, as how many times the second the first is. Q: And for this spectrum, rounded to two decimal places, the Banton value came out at 0.47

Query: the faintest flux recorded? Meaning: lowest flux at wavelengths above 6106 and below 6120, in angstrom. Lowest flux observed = 16.3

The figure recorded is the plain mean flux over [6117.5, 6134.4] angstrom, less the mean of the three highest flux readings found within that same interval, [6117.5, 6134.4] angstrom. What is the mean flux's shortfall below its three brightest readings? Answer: -1.8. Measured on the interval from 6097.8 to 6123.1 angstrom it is -1.4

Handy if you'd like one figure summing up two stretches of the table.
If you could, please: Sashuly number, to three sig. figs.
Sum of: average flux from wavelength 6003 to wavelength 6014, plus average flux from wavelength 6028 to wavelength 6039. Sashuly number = 35.0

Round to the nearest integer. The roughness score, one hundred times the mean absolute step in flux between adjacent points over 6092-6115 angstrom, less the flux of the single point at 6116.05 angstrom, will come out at 139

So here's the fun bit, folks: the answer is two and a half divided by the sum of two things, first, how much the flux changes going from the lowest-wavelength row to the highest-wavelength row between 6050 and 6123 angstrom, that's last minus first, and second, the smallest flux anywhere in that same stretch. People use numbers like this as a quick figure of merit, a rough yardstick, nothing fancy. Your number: 0.27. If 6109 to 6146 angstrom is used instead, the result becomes 0.19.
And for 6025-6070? 0.16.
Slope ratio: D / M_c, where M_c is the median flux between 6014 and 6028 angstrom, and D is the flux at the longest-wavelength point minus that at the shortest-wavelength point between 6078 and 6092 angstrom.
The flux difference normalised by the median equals 0.12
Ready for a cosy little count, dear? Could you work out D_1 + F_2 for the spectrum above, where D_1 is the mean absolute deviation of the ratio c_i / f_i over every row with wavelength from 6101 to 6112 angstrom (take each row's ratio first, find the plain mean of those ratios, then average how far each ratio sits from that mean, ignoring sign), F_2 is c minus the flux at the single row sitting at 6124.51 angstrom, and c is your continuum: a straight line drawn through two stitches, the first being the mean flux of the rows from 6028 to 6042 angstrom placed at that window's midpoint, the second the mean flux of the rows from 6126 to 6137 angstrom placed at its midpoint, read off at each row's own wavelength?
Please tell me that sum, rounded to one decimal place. 4.0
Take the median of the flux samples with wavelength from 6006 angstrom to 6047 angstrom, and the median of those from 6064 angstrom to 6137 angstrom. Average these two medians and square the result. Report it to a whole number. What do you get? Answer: 311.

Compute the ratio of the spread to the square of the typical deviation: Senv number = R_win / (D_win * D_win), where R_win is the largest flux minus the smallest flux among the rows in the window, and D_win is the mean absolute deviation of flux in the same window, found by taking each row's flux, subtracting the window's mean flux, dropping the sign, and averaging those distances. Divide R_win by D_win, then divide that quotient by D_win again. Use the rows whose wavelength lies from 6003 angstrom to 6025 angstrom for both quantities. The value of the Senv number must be 9.8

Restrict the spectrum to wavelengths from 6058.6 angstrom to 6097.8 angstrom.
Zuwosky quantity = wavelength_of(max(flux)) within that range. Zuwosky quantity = 6071.15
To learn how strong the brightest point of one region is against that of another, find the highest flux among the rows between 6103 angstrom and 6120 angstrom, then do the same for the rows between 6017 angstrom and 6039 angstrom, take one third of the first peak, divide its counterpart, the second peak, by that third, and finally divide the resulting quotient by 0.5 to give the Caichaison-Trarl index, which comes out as 5.94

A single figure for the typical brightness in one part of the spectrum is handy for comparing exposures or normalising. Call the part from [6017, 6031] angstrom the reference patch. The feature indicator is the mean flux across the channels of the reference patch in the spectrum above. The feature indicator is 17.2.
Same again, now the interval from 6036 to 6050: 17.8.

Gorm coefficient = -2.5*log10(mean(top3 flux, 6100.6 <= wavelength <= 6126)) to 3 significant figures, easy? -3.15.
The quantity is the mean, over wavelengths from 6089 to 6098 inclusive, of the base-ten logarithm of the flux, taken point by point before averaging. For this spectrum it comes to 1.24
